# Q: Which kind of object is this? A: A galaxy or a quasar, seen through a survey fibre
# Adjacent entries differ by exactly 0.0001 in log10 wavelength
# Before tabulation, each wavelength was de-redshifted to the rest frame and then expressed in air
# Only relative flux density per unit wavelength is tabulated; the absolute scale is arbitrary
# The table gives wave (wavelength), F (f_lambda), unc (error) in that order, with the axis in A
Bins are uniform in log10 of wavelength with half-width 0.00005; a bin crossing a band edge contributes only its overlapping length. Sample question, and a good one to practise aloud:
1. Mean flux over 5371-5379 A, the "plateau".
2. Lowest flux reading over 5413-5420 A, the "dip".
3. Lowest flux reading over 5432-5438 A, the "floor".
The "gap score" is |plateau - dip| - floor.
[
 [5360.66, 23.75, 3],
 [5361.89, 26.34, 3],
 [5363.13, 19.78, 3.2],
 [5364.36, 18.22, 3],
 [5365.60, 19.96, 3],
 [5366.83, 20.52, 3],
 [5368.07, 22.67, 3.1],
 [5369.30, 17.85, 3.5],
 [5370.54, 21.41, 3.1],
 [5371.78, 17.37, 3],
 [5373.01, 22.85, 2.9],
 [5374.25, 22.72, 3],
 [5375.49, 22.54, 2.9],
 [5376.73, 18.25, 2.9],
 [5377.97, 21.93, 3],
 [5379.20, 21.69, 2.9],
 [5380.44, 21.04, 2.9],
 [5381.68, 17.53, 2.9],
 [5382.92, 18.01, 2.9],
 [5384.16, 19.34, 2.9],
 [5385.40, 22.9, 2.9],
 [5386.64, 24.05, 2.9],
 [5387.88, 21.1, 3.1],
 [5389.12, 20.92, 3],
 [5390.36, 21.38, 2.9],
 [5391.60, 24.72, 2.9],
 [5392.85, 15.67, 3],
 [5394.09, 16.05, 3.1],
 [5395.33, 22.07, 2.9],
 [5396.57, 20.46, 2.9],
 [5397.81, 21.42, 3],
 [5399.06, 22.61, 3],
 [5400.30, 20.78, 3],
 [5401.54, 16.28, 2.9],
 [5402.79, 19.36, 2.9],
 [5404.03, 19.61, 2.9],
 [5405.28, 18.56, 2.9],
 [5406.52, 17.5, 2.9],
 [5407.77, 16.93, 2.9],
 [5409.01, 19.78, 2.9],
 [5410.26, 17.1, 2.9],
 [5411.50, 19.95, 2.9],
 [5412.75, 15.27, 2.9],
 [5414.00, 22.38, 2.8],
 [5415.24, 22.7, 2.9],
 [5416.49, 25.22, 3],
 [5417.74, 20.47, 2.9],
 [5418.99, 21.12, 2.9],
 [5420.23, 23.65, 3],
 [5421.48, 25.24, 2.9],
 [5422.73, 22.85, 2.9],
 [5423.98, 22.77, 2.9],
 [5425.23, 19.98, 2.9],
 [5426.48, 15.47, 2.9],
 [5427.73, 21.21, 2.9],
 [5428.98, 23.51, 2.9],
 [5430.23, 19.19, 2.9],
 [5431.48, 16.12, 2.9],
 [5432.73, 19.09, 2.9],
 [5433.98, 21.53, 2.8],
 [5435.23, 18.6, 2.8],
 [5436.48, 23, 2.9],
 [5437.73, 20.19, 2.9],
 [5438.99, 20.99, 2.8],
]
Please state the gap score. -18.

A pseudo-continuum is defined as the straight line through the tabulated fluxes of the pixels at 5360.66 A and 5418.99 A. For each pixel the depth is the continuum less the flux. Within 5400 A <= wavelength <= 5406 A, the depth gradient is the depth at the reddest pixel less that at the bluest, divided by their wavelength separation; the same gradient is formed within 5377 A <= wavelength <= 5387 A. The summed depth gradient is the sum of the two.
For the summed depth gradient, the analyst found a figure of 0.11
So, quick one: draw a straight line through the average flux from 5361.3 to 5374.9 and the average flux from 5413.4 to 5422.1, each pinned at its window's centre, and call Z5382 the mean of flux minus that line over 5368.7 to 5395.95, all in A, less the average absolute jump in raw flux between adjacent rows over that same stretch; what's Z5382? -3.6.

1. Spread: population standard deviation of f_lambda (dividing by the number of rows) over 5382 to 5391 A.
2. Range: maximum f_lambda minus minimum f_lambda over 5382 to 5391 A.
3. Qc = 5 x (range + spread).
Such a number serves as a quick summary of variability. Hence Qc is 40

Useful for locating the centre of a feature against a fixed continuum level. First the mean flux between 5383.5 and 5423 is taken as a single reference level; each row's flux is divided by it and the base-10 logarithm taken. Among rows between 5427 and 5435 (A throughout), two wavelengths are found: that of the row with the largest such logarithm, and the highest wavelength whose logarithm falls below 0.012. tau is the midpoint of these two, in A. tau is 5430.9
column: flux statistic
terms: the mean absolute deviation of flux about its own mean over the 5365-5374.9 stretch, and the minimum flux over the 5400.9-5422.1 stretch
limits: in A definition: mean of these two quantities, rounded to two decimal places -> 8.51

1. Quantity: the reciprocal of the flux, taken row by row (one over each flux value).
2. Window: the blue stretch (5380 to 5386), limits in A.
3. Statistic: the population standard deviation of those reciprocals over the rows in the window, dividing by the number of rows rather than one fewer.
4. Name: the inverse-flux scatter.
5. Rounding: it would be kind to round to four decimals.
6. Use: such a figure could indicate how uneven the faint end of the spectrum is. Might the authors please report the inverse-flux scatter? 0.0050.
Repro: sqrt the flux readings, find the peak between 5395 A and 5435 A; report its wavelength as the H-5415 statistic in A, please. 5421.48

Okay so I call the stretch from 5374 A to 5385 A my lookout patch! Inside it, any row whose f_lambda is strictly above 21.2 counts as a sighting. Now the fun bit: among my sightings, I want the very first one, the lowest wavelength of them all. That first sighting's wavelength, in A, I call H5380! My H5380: 5374.25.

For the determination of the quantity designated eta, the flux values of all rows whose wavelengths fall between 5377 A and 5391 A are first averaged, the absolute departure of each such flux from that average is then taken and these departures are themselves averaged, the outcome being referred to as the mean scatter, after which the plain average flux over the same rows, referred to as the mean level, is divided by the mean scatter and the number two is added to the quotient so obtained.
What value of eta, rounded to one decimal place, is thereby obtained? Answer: 16.7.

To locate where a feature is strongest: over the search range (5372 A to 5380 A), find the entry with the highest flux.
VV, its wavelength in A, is 5373.01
